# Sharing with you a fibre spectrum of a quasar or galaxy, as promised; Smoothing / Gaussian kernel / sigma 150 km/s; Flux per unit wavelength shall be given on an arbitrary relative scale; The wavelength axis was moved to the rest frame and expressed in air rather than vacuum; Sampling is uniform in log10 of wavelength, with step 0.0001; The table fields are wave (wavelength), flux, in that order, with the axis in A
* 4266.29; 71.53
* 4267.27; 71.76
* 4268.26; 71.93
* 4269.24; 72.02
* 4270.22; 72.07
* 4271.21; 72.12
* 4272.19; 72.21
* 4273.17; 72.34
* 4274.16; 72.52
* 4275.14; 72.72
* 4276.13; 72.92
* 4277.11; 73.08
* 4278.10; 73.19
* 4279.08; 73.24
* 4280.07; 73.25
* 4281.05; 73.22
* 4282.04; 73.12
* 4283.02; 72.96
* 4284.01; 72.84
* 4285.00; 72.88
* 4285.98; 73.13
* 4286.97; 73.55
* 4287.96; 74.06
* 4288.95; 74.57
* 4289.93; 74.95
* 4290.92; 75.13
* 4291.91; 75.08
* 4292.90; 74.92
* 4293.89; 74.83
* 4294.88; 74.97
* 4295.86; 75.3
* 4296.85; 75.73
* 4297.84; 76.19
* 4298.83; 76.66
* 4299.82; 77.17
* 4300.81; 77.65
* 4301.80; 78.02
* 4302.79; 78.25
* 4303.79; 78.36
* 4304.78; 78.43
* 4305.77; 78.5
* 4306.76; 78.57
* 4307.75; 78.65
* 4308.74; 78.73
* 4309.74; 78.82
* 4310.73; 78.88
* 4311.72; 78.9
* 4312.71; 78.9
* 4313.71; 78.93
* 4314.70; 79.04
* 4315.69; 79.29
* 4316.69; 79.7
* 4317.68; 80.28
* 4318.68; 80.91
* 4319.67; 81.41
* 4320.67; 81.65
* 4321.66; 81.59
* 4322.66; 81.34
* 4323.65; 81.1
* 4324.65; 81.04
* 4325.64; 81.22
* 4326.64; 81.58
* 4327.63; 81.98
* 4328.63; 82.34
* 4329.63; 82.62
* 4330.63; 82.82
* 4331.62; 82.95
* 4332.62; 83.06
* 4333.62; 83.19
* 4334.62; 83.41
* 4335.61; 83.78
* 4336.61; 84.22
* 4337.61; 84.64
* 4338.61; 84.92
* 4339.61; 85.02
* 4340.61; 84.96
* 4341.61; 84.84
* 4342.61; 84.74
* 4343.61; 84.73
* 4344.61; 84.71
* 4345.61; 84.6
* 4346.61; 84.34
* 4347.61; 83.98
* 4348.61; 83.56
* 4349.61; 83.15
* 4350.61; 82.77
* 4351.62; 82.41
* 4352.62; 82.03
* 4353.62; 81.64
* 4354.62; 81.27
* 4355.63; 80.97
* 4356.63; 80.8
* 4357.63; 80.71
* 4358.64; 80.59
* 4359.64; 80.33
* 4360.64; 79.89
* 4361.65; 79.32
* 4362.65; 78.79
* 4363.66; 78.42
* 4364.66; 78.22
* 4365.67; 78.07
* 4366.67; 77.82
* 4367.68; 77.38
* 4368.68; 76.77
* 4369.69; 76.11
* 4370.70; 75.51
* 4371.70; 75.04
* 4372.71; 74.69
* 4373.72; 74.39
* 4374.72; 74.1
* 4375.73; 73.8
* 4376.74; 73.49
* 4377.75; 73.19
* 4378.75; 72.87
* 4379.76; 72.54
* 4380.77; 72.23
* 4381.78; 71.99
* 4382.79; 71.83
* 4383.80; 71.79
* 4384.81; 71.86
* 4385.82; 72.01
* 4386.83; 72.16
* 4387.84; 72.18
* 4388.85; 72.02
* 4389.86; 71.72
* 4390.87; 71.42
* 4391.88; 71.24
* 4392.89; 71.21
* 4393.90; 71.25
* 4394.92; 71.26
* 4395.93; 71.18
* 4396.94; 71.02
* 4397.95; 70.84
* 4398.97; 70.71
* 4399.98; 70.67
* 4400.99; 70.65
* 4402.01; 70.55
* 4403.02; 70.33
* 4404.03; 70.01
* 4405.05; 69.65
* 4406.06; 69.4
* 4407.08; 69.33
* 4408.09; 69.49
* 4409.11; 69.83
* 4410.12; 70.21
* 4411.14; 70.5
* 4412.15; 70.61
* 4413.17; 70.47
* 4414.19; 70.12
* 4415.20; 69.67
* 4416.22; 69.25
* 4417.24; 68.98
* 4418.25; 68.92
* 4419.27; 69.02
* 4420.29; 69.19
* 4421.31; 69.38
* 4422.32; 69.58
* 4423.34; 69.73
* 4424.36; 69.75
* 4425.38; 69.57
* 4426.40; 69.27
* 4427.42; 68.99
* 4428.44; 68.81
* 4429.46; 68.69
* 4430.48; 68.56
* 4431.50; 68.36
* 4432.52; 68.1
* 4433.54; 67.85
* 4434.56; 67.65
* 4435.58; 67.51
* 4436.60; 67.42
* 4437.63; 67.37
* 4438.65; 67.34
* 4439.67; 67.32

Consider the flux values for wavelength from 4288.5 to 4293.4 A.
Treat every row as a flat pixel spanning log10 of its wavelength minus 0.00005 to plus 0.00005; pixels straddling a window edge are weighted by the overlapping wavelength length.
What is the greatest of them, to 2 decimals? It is 75.13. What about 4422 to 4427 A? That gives 69.75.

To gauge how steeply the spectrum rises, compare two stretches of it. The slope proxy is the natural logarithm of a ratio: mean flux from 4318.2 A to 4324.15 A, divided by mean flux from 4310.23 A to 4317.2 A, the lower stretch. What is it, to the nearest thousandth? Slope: 0.028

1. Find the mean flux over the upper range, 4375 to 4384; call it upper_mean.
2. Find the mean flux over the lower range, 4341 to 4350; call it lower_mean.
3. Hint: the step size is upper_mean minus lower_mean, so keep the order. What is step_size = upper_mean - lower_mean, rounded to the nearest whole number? -12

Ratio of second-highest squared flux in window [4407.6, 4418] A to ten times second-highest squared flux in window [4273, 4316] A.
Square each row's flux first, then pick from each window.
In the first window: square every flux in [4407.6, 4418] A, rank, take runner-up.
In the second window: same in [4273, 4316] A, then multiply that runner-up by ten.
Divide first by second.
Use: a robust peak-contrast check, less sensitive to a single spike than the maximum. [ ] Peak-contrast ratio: 0.080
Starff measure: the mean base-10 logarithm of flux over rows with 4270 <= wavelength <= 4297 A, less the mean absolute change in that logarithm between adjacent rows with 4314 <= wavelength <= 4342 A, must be 1.87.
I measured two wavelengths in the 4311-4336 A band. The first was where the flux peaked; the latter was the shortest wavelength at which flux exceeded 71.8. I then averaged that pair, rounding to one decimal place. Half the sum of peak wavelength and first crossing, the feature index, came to 4323.7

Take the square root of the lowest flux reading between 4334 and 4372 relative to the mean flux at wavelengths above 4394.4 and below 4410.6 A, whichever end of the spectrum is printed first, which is 1.03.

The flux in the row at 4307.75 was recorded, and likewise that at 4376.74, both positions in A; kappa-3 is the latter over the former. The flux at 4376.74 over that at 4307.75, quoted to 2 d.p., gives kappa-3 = 0.93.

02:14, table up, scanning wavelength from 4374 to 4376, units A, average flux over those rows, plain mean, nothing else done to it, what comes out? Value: 74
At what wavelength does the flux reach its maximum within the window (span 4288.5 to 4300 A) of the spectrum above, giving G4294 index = 4299.82 A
